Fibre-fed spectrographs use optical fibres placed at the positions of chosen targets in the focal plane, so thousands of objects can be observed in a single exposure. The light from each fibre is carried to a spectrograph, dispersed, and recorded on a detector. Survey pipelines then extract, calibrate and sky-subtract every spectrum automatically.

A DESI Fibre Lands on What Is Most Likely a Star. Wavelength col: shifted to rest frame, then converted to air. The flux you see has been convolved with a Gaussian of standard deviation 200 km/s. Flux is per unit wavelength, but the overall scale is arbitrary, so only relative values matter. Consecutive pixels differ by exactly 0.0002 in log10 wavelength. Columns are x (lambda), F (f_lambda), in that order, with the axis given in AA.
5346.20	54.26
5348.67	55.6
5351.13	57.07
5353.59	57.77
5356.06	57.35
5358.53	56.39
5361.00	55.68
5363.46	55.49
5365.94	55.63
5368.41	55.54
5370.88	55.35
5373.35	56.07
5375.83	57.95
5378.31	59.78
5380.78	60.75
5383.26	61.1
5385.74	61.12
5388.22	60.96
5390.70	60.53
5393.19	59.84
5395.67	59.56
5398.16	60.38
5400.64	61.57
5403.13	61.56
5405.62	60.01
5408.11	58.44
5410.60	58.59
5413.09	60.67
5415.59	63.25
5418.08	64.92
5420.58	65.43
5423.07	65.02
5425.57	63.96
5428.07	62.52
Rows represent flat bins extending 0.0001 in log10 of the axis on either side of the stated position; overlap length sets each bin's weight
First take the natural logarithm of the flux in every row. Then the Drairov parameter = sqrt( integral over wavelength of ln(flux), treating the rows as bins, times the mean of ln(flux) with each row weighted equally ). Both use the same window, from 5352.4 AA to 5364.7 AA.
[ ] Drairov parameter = 14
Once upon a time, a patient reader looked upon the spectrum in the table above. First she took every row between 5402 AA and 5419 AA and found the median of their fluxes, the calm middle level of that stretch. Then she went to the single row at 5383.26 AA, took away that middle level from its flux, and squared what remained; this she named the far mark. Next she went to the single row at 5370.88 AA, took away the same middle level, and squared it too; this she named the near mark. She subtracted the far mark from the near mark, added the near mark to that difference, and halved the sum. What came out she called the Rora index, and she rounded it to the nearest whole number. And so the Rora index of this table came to 28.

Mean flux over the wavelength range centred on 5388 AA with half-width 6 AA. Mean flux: 60.7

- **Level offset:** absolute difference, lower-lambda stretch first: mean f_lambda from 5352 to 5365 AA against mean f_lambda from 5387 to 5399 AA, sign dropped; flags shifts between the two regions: 3.7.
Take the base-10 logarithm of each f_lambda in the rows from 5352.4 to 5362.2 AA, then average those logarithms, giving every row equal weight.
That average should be 1.75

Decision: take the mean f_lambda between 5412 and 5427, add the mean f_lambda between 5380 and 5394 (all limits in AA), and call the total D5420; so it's 125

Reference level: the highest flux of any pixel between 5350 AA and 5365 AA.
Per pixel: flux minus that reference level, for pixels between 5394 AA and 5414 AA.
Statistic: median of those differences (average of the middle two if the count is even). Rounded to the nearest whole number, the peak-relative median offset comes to 2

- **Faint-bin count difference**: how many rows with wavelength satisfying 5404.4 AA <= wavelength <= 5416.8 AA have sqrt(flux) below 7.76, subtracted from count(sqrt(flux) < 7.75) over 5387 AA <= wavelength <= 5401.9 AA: -1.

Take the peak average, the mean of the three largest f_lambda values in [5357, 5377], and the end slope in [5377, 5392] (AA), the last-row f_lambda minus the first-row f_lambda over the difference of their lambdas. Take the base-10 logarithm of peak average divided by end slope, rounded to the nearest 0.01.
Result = 2.97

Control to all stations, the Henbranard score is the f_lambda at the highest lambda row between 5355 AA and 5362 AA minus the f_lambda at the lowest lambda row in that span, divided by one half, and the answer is -3.3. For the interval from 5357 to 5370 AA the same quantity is -1.7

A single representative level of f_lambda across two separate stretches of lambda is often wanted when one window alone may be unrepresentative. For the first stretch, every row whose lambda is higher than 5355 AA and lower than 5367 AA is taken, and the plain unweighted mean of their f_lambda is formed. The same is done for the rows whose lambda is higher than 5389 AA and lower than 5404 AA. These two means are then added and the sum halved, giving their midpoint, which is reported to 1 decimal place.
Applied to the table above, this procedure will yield 58.3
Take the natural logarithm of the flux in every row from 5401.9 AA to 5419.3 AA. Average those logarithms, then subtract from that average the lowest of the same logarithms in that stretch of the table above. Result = 0.043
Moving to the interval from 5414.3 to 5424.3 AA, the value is 0.022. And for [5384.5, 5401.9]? 0.017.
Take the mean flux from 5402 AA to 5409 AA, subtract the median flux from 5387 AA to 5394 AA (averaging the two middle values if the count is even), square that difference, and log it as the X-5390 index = 0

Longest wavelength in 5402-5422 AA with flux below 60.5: 5410.60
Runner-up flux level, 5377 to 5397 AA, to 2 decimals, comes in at 61.10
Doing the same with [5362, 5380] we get 57.95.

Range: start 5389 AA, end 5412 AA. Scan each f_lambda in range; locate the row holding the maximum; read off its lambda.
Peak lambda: 5400.64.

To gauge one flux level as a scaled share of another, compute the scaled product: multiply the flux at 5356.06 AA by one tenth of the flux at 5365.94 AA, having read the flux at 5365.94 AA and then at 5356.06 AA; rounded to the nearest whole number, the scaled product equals 319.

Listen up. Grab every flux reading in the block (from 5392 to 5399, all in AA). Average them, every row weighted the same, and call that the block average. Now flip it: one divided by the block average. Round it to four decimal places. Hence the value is 0.0167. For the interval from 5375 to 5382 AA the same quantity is 0.0168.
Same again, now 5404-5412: 0.0169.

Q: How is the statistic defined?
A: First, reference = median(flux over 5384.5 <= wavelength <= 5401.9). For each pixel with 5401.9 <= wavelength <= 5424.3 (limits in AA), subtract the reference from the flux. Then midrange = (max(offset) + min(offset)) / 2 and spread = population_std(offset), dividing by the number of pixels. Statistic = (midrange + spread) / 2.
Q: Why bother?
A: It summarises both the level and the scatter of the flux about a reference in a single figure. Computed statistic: 2.0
